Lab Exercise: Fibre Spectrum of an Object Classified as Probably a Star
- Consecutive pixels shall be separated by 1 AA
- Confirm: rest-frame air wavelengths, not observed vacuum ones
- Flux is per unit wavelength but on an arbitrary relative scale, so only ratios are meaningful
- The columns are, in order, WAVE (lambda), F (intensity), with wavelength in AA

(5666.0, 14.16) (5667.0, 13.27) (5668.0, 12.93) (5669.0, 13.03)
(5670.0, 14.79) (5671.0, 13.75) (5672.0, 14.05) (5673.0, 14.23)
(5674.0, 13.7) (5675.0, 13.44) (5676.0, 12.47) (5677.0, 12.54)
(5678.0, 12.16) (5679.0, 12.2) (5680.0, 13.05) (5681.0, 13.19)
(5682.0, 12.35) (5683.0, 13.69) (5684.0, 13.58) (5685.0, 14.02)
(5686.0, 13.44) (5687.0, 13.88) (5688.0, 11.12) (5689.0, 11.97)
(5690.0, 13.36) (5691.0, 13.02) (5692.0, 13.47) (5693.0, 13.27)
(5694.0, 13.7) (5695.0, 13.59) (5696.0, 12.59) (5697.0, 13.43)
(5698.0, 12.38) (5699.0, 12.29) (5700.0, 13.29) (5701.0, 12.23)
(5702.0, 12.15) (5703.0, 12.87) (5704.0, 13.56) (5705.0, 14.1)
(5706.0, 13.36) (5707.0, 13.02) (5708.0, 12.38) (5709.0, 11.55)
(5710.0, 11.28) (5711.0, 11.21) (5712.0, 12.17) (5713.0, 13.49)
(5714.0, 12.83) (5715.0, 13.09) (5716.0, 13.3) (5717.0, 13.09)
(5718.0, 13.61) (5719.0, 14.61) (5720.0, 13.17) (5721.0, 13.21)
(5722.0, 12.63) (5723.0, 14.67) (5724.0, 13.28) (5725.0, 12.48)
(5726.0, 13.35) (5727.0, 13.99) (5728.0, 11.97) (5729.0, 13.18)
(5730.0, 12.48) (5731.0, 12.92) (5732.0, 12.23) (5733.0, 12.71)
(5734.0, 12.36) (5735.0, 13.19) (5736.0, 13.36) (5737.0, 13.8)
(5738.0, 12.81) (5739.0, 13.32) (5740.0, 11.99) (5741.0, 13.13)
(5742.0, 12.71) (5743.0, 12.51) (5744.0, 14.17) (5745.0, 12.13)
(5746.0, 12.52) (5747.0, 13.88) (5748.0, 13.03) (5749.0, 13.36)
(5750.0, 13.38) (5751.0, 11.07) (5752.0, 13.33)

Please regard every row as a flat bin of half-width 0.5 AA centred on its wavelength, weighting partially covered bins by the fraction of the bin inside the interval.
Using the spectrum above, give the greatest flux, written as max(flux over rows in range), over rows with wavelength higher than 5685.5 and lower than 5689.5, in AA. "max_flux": 13.88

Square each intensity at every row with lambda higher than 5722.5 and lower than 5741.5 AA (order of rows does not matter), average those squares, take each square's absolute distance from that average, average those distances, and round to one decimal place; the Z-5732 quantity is 14.1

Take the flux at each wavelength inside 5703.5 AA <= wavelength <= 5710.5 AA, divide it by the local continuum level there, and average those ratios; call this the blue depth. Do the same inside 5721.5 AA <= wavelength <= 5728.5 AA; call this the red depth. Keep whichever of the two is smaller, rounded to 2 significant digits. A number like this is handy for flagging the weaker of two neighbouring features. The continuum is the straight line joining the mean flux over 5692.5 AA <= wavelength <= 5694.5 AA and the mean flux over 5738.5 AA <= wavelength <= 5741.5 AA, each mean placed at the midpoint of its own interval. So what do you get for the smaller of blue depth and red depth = 0.96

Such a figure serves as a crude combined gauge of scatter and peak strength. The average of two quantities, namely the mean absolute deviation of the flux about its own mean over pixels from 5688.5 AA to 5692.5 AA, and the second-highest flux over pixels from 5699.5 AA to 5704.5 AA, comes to 6.89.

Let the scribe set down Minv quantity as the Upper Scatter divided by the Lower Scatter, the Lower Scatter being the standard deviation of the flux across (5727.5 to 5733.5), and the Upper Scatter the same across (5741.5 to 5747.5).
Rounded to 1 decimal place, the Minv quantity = 1.9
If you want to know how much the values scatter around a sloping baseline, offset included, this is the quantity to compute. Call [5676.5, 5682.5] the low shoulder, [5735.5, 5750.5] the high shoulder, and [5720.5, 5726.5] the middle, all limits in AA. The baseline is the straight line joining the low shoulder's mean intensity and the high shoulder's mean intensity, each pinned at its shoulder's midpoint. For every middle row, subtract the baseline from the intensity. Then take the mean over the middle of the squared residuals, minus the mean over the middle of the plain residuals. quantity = 0.28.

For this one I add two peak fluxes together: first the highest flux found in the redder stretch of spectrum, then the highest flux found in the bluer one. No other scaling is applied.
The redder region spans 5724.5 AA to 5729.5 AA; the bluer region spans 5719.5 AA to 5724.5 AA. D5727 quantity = 28.7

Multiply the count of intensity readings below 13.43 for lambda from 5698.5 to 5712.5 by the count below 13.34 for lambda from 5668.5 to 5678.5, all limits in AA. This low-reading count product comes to 48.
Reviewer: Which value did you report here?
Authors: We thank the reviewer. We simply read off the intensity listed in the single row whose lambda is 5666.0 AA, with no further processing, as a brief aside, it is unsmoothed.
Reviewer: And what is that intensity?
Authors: 14.16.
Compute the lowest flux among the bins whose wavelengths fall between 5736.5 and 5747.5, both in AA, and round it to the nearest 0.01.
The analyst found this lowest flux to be 11.99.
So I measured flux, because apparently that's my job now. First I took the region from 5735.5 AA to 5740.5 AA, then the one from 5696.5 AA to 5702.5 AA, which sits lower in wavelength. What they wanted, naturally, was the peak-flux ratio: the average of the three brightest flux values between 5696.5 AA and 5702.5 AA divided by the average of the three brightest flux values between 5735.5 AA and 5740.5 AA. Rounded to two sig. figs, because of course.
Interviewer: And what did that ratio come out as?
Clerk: 0.97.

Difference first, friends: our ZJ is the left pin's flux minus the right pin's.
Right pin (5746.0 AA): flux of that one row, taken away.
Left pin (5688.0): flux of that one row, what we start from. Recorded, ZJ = -1.4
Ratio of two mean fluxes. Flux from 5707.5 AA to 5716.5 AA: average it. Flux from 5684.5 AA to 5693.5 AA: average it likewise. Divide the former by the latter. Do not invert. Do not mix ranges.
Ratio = 0.95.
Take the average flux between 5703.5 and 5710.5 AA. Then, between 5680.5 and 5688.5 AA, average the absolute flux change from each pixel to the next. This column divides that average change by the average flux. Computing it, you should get 0.073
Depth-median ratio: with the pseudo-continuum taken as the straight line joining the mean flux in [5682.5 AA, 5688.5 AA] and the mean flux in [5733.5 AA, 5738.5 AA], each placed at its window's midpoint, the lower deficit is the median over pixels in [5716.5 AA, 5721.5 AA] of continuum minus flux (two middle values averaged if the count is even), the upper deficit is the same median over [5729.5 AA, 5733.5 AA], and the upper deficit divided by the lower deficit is -10.3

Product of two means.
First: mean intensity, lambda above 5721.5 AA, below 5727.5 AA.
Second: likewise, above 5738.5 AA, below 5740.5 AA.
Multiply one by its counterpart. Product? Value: 170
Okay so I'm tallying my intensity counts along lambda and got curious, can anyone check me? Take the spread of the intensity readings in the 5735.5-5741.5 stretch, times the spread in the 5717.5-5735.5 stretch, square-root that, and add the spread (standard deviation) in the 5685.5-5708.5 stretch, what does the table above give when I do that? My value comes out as 1.4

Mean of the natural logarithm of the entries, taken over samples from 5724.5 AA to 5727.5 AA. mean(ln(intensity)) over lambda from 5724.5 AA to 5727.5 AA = 2.58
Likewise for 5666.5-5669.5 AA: 2.57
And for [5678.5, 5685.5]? 2.58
